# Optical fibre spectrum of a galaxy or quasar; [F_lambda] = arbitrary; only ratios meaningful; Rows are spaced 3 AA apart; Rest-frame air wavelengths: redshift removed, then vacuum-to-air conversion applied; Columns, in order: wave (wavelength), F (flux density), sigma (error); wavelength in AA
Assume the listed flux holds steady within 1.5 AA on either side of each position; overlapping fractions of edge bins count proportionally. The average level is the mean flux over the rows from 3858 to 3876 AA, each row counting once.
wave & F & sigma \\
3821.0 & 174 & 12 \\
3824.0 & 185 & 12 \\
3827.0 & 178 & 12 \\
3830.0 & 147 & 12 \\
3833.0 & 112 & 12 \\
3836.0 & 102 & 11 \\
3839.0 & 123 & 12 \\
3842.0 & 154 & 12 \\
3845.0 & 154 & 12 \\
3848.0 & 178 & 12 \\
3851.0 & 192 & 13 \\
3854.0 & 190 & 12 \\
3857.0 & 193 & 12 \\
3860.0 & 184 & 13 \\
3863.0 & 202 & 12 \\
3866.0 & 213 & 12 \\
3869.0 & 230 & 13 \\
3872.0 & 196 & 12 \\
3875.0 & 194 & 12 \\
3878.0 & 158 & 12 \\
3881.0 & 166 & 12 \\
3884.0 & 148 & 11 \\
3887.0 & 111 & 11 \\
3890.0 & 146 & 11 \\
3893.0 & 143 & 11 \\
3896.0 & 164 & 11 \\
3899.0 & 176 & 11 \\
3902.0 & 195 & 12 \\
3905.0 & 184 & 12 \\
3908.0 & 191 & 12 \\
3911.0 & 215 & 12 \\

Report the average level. 203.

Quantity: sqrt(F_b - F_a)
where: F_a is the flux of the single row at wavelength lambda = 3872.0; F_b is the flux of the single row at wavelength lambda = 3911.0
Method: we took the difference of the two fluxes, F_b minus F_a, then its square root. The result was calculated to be 4.4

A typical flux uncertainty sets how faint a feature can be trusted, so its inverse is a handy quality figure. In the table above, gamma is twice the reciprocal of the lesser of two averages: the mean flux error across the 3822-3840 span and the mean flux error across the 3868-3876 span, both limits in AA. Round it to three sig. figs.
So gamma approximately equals 0.169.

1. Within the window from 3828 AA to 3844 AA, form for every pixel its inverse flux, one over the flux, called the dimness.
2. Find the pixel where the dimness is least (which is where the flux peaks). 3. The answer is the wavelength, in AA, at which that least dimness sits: 3842.0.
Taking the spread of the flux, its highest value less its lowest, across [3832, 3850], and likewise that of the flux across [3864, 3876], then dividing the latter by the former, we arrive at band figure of 0.5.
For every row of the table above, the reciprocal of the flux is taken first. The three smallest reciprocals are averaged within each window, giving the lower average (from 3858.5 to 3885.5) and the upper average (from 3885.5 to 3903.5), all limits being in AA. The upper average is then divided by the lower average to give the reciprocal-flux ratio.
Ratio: 1.21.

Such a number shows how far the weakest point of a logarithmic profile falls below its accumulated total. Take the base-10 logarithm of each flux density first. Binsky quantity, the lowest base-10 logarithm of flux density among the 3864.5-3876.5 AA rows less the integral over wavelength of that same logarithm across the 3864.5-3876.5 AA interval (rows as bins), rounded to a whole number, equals -26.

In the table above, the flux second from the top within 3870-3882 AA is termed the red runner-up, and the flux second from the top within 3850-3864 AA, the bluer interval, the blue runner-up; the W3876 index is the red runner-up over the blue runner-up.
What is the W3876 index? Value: 1.01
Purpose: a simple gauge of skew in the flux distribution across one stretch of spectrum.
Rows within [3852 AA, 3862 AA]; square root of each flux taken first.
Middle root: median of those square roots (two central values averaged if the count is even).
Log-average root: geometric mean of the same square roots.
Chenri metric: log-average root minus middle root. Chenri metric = -0.04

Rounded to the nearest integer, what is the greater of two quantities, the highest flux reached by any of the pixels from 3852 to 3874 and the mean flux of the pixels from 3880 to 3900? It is 230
